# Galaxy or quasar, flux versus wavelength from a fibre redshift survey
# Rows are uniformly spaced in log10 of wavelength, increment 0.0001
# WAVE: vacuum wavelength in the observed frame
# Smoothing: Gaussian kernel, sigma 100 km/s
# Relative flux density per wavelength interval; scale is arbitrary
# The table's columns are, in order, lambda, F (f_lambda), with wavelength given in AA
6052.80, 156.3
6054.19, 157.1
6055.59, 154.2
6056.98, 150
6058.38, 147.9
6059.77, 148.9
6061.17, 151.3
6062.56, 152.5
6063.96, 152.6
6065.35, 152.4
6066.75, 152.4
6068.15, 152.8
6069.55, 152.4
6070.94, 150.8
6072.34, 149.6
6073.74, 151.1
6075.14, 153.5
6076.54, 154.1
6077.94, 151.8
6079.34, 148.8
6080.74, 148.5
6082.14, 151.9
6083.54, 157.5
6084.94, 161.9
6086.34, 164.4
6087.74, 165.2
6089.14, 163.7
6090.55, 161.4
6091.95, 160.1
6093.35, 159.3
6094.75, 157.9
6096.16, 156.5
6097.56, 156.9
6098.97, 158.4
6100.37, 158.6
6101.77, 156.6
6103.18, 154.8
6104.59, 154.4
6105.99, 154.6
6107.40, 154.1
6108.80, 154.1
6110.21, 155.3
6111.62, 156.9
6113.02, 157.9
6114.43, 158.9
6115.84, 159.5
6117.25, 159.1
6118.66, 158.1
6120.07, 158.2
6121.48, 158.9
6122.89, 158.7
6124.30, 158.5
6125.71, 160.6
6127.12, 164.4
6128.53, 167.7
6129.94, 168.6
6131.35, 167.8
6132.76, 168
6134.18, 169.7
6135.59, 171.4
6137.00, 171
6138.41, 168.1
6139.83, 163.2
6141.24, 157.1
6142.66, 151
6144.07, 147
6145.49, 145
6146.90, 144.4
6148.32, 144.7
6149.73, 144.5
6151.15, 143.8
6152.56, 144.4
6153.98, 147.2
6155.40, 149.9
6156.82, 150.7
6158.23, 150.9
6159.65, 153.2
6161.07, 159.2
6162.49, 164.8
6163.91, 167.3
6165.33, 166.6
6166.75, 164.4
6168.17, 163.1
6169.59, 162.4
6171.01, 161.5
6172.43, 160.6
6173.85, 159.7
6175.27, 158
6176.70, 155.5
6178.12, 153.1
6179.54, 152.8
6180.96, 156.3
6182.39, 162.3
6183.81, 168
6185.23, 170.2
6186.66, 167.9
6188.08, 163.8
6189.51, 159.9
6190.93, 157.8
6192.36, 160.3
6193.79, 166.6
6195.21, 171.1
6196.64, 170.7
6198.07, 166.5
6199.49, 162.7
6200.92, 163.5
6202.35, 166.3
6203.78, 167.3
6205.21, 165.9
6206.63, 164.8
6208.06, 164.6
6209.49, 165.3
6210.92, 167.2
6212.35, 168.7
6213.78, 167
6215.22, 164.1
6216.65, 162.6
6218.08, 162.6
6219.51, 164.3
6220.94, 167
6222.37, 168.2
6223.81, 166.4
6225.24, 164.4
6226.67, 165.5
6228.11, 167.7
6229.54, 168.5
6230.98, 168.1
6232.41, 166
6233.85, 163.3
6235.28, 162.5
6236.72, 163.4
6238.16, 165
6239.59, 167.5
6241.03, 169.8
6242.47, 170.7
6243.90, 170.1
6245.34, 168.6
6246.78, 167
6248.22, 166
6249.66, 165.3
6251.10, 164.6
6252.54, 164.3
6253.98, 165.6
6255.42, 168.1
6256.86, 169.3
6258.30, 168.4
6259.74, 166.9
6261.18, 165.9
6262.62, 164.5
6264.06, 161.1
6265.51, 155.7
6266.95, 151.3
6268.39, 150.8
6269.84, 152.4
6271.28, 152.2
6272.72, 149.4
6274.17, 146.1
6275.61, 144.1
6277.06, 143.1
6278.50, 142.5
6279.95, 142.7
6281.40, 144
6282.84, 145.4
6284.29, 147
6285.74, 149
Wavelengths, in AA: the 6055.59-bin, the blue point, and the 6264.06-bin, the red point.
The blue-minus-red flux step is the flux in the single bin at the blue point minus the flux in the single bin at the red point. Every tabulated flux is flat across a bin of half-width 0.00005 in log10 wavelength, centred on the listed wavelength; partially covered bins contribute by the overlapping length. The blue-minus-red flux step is -6.9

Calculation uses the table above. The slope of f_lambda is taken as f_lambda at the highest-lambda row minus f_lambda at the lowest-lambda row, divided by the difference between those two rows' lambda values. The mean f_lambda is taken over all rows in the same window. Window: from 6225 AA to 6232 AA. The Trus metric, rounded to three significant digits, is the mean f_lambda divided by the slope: 259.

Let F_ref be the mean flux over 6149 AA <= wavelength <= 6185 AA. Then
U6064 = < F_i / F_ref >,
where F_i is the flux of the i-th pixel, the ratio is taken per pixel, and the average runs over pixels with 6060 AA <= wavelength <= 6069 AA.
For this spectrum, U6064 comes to 0.97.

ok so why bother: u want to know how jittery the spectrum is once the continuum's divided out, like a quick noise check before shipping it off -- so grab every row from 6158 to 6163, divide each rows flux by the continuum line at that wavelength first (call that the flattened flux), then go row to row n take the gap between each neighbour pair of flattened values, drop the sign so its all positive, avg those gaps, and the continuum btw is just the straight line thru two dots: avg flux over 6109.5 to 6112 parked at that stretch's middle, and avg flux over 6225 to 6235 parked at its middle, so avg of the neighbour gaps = 0.028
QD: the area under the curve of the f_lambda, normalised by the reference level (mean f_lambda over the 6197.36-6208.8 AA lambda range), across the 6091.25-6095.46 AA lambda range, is 4.05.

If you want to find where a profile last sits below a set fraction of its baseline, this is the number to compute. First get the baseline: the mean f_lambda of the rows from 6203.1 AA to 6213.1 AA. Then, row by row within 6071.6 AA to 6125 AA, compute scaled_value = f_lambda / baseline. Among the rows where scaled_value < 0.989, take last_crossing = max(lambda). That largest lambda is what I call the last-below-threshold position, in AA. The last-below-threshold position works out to 6124.30 AA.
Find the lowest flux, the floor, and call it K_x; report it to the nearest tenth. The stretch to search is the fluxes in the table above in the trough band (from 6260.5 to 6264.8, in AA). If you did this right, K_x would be 161.1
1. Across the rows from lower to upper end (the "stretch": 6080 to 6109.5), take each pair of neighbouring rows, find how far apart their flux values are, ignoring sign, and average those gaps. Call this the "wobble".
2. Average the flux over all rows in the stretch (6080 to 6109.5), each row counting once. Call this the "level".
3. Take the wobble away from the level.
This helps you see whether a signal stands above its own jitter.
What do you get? 156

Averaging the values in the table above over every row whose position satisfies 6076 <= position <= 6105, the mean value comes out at 157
